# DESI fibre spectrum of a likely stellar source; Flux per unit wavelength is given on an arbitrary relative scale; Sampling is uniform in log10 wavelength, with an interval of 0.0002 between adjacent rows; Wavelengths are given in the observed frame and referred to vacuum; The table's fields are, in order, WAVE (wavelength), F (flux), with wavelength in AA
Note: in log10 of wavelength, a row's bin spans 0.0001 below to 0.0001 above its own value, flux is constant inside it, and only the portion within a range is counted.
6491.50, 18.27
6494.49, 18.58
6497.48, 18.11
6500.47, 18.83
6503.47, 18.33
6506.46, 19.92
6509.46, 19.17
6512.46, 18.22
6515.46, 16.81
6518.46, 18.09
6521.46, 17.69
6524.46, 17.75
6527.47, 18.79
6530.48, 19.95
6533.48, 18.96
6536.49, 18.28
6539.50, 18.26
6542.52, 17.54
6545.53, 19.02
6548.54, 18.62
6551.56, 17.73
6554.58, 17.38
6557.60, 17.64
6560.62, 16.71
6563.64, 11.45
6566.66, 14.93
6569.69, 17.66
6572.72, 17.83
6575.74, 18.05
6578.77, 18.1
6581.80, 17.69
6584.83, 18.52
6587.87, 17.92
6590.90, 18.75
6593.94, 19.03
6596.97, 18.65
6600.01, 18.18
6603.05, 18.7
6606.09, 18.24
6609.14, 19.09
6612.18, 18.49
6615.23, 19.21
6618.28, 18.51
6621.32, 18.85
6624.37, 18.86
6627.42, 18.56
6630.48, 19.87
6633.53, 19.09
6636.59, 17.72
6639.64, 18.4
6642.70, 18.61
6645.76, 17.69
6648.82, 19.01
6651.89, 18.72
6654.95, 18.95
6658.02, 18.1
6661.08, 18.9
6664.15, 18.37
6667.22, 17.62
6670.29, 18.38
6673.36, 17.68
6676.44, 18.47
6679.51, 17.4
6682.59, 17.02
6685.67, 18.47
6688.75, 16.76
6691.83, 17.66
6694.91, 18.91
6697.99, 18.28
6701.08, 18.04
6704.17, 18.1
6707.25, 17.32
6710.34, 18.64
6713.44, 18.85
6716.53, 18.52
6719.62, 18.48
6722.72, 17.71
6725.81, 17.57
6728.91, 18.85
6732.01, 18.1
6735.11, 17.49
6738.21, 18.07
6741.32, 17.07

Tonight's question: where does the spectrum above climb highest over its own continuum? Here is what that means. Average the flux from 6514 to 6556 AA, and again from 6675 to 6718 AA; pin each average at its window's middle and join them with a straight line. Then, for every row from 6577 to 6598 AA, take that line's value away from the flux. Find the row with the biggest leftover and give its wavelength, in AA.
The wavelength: 6593.94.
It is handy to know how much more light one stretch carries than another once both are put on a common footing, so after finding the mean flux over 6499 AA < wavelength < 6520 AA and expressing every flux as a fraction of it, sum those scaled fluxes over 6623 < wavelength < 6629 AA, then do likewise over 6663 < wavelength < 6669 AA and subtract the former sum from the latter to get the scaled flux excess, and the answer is -0.08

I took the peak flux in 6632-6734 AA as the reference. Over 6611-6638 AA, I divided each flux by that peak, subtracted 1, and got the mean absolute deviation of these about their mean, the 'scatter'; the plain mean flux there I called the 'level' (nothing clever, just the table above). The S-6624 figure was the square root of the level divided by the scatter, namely 29.1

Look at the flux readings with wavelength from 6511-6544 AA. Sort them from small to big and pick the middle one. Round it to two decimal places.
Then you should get 18.22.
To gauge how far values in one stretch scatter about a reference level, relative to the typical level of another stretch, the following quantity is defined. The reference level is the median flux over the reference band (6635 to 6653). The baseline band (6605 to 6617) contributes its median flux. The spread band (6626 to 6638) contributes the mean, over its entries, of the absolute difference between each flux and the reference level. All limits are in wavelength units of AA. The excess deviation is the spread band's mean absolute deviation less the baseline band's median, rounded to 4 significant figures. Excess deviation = -18.09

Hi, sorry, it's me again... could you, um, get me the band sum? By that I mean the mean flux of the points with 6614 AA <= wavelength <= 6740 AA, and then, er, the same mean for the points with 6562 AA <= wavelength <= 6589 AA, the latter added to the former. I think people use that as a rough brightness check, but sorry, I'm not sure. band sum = 35.2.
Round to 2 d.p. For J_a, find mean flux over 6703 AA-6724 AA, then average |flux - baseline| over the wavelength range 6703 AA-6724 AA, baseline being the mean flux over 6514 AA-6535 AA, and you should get 0.44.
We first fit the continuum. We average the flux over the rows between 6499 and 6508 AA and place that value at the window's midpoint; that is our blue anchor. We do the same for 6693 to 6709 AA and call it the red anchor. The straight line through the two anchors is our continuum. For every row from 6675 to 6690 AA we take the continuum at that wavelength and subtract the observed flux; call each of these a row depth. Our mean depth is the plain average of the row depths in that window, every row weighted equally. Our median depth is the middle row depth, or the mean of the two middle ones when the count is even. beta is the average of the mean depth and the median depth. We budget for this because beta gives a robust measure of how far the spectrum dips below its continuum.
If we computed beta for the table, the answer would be 0.7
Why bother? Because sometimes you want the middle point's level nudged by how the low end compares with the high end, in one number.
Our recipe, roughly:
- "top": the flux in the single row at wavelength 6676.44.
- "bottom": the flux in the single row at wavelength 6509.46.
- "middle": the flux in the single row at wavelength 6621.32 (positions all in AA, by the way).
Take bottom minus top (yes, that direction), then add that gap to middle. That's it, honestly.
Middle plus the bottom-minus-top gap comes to 20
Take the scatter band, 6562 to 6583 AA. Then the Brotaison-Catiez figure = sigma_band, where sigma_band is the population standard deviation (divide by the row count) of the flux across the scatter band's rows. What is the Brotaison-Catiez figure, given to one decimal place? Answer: 2.3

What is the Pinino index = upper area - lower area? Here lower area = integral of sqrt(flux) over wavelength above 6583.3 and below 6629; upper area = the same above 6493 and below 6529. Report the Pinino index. -43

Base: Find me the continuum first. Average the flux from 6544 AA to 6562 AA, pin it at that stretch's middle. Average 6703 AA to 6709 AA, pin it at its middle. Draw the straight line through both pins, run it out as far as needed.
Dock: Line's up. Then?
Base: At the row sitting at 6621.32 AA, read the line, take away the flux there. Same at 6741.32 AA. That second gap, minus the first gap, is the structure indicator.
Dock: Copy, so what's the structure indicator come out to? 1.7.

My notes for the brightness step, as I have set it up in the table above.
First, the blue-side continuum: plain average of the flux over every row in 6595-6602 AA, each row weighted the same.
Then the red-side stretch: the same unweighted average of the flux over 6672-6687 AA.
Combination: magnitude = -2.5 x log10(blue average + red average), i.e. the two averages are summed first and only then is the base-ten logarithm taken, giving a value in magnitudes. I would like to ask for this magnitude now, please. -3.90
